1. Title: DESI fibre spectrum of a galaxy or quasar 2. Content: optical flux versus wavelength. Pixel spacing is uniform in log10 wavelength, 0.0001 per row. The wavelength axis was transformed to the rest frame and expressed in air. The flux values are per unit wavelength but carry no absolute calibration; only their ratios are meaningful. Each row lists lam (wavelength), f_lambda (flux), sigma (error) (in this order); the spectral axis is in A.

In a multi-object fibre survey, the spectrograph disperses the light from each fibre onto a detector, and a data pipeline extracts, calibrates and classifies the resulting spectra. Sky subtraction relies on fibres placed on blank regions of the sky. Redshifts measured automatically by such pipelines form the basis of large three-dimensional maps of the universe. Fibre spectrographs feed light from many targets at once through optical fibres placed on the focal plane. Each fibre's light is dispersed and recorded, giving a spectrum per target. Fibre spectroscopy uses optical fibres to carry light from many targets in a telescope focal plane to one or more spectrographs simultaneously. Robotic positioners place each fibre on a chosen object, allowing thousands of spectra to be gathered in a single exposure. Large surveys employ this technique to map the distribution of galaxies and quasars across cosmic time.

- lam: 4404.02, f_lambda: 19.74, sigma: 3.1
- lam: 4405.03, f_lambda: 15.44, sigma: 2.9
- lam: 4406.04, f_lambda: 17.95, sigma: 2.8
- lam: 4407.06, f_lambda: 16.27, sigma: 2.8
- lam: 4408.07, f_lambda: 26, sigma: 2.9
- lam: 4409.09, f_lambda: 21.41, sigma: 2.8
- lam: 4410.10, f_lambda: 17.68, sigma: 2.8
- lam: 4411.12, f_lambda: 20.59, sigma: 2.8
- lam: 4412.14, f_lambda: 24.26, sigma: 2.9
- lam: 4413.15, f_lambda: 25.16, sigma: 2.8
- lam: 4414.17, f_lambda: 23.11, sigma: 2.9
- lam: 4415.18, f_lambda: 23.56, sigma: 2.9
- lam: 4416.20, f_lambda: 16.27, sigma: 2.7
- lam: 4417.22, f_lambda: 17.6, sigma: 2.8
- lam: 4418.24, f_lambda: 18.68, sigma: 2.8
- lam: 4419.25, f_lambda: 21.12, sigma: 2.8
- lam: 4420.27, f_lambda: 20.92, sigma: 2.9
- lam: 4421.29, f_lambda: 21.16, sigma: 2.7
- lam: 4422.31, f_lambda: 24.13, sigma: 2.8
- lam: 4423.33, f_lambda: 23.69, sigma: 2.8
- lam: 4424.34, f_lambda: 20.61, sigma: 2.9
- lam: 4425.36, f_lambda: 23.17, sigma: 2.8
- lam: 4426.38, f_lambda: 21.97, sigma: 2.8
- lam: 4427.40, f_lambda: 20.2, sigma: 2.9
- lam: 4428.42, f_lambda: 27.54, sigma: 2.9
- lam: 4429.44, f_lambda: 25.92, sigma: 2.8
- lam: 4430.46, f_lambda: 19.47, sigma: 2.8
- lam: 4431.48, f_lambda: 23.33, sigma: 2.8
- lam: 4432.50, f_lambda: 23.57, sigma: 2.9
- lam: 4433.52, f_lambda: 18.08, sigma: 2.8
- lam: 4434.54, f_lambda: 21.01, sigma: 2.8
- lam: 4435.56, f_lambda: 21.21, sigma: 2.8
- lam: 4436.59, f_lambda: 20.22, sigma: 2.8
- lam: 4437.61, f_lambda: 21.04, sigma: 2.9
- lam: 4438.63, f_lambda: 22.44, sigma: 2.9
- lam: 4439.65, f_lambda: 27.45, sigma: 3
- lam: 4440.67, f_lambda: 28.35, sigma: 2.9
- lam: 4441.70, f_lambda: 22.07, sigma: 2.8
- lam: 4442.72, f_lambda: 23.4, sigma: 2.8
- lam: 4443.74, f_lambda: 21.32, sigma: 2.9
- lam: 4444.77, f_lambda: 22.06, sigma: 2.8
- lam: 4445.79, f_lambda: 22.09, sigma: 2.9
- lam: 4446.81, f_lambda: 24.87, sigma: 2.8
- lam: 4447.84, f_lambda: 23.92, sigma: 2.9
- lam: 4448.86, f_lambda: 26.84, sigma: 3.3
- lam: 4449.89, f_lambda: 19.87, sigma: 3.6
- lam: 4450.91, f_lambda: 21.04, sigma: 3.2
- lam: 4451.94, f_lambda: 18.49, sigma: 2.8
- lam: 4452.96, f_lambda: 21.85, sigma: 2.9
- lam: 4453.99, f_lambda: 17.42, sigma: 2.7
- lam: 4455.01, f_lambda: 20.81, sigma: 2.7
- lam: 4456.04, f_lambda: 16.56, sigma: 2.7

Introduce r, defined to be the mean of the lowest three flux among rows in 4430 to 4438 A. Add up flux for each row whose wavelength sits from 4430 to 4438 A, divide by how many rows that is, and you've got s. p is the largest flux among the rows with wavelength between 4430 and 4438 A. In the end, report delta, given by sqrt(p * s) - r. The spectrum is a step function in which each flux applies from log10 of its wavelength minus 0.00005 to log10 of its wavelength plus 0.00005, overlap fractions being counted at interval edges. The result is 3.0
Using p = 23.57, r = 19.3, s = 21.0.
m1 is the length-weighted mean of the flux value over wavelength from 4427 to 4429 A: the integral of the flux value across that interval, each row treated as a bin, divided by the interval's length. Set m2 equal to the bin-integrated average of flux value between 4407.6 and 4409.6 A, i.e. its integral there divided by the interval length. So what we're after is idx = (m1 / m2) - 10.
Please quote -8.98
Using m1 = 24.1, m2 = 23.6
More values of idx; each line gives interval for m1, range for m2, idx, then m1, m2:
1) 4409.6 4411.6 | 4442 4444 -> -9.15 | 19.1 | 22.5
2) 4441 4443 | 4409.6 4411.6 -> -8.79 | 23.1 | 19.1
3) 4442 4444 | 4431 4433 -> -9.04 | 22.5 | 23.5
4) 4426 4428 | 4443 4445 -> -9.02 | 21.3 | 21.8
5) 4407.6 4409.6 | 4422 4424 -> -9.00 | 23.6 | 23.7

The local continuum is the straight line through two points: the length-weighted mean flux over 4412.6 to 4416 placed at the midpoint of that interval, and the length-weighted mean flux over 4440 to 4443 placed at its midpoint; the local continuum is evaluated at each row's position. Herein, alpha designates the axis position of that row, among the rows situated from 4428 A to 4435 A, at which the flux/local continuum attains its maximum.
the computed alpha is 4428.42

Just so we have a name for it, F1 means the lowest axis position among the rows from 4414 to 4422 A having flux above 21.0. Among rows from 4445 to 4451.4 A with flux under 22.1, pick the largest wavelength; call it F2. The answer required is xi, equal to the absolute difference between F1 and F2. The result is 36.7 A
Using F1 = 4414.17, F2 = 4450.91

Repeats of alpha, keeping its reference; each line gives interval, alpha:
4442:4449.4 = 4448.86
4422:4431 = 4428.42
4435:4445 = 4440.67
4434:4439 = 4438.63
